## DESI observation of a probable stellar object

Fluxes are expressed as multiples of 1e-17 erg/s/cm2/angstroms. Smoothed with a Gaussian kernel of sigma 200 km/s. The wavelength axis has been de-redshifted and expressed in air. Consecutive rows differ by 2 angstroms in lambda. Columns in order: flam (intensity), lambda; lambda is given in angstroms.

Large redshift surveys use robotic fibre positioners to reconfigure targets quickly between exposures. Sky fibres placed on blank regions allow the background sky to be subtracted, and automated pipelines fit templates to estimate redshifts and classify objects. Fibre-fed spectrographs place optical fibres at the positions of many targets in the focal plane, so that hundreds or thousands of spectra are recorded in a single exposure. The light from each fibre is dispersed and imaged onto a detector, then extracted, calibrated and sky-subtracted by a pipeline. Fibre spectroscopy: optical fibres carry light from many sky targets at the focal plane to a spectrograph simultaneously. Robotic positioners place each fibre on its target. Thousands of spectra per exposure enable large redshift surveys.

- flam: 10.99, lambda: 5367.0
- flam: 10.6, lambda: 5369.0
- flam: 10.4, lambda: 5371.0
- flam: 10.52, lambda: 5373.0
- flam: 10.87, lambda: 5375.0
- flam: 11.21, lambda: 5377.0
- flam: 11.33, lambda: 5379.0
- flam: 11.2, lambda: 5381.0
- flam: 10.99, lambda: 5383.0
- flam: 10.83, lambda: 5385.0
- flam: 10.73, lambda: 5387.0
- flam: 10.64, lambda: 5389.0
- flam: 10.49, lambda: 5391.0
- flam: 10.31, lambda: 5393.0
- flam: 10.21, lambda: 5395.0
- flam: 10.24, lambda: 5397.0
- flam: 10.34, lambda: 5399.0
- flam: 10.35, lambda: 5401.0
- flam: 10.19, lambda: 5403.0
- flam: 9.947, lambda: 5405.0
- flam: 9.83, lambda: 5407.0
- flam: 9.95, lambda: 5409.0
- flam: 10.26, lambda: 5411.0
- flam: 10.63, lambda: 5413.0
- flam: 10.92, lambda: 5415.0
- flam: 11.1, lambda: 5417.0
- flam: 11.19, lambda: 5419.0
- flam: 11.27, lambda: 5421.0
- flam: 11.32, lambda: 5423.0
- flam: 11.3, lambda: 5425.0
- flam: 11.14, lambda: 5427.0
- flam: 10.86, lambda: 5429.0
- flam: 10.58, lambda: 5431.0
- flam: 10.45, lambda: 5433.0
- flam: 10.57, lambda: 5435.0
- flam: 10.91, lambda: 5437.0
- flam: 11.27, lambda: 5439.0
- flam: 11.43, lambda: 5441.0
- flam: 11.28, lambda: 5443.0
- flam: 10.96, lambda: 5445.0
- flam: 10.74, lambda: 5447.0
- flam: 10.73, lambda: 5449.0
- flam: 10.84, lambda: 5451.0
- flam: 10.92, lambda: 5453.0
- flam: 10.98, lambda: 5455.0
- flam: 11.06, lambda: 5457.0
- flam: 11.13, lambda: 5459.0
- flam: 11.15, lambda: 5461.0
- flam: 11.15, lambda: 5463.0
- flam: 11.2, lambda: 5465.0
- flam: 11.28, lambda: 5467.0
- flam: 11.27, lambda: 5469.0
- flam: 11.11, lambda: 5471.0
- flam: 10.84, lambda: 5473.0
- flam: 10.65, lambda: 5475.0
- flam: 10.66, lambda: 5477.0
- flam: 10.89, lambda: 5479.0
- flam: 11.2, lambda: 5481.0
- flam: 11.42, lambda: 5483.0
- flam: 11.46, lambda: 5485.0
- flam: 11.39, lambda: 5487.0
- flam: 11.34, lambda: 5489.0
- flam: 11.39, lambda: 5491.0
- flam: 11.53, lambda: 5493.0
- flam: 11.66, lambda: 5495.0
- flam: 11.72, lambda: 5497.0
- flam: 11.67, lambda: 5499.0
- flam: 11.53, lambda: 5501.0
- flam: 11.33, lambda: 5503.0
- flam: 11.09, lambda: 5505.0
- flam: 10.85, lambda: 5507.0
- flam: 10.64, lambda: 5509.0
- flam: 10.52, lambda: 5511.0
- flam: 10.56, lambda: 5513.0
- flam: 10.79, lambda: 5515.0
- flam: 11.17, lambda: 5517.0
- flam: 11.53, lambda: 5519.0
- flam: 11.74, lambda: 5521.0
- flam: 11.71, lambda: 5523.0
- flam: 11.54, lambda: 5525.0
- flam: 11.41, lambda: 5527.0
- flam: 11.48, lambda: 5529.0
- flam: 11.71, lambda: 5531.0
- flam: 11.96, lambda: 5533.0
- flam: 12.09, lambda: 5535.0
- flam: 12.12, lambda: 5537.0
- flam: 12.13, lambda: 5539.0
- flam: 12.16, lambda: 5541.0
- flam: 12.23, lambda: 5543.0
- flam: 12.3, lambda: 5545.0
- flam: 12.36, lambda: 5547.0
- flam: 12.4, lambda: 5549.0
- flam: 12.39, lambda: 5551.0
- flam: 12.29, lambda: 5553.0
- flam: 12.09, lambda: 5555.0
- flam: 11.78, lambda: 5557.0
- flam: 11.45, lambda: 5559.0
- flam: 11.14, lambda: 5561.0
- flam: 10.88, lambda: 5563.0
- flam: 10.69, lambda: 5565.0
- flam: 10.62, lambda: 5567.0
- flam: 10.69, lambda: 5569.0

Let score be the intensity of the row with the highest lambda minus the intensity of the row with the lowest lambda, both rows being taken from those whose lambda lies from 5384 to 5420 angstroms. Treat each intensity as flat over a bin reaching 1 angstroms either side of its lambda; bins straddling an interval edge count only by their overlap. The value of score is 0.36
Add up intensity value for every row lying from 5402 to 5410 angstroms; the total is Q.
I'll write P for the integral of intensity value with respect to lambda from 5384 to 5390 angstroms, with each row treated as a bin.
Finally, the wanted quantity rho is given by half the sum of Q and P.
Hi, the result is 52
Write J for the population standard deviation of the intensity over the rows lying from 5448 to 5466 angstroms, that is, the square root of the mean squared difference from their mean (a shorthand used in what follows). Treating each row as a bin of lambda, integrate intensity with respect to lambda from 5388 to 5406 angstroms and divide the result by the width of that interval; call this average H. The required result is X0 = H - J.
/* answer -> 10.1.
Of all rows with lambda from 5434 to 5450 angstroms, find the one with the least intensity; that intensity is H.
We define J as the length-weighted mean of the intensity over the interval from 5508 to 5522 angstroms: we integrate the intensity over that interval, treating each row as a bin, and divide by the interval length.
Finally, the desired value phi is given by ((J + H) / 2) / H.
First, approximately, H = 10.57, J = 11.0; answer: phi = 1.020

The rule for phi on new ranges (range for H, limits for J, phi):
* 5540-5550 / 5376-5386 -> 0.957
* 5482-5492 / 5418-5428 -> 0.996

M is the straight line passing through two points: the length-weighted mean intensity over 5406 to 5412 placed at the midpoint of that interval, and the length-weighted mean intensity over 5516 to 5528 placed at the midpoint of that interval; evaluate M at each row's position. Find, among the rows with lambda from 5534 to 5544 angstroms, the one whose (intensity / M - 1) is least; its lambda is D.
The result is 5539.0 angstroms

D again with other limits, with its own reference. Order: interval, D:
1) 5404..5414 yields 5407.0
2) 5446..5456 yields 5449.0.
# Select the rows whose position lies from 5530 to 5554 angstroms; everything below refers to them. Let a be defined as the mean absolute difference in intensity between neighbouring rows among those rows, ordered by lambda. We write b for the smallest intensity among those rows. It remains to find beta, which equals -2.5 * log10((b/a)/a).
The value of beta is -8.4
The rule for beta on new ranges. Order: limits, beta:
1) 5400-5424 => -6.2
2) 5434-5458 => -6.4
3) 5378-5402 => -7.2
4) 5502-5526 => -6.0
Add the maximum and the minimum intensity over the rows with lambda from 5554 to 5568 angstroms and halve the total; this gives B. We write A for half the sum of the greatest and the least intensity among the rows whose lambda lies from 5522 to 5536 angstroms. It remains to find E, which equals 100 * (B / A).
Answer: 97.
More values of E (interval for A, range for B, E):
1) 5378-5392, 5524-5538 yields 108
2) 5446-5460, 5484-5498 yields 105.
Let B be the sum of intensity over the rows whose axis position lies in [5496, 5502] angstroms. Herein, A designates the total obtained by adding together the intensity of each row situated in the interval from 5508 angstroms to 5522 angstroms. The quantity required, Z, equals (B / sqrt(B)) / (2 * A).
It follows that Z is 0.038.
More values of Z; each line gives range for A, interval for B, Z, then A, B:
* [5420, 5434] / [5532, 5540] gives 0.045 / 77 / 48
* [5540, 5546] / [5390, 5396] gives 0.076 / 37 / 31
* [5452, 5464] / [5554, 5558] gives 0.037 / 66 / 24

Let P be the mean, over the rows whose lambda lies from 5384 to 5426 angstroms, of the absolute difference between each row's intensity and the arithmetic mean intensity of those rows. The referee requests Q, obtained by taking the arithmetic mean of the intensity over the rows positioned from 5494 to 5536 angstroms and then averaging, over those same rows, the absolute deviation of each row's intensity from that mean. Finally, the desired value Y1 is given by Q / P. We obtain 0.95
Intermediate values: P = 0.40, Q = 0.38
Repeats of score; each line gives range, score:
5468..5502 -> 0.26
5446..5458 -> 0.32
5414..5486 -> 0.54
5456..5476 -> -0.41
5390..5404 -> -0.30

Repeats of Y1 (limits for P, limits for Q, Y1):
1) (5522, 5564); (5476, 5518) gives 0.89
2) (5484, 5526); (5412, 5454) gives 0.74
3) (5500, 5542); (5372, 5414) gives 0.82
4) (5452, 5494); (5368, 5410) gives 1.76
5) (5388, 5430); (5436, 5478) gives 0.46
